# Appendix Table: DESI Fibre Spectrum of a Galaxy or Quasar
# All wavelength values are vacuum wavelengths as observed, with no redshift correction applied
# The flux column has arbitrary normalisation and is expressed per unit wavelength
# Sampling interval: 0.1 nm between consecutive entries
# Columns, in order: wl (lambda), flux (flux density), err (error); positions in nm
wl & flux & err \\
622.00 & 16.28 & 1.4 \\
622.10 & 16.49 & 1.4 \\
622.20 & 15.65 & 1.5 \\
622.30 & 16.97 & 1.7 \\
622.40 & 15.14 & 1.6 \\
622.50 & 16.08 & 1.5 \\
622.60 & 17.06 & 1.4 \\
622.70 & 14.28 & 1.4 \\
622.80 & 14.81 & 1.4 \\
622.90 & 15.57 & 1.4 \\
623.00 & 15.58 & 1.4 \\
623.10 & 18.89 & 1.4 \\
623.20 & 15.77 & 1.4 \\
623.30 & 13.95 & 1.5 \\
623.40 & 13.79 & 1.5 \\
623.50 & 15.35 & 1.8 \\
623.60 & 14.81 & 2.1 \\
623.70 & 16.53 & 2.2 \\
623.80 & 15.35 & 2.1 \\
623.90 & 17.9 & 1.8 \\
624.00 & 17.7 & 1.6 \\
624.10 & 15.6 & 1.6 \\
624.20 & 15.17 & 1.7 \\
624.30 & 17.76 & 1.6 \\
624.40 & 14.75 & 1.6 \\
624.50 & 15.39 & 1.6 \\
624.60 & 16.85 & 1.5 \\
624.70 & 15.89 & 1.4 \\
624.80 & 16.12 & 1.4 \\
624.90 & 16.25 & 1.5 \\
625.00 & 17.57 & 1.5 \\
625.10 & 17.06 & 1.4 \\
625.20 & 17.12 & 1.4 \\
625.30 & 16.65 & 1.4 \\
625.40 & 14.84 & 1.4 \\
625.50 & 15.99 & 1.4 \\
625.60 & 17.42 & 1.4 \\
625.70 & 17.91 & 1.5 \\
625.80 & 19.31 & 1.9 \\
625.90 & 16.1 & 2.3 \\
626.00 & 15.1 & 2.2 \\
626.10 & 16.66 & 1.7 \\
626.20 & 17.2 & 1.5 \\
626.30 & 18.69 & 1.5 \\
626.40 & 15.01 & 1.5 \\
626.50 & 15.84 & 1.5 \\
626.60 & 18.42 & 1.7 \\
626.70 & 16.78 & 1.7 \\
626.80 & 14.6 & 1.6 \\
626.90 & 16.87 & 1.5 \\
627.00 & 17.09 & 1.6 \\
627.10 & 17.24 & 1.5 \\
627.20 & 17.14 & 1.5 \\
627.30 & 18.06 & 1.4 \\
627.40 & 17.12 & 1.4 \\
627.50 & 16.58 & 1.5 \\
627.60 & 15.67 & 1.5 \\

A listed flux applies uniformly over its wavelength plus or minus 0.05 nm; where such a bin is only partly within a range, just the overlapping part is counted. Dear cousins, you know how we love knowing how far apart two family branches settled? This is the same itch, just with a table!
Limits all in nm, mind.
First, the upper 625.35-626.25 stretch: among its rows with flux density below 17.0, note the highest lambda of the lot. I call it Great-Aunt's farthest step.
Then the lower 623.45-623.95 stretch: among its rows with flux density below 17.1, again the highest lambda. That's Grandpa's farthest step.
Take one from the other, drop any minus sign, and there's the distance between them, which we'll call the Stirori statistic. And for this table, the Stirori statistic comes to 2.30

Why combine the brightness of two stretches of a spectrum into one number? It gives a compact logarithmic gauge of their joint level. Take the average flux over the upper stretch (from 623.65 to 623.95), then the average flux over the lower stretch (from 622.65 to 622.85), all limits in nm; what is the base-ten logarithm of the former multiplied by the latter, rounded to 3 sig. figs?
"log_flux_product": 2.38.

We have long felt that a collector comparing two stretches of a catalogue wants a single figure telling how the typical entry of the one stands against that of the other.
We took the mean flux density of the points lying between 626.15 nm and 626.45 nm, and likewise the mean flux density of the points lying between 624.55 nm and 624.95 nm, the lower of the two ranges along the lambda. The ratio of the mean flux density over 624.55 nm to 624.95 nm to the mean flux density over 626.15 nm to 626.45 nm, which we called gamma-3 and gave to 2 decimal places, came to 0.96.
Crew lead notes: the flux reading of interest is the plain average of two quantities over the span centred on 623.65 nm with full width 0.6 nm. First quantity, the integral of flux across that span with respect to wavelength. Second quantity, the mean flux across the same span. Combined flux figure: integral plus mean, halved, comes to 12.5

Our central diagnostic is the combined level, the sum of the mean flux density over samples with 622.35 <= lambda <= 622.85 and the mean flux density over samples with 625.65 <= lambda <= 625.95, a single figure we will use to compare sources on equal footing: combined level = 33.2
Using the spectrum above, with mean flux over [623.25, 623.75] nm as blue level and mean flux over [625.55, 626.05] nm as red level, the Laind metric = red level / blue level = 1.15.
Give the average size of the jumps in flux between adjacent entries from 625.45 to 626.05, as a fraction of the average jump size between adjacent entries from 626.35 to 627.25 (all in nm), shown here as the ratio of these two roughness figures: 1.2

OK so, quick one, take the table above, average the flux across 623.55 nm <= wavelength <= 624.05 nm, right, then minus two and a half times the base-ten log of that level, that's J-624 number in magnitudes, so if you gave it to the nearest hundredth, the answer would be -3.04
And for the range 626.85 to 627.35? -3.09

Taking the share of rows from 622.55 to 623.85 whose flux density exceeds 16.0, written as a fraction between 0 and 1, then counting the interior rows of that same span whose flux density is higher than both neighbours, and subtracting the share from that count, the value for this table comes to 2.8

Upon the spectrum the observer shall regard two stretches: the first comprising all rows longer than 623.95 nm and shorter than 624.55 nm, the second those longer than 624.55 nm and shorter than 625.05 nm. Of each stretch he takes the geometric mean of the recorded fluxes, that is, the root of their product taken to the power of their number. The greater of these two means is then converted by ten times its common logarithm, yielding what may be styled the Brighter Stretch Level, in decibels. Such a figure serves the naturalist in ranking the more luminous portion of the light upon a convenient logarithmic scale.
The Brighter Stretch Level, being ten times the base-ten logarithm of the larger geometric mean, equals 12.2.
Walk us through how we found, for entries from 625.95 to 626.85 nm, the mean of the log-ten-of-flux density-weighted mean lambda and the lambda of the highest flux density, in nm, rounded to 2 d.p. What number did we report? 626.35 nm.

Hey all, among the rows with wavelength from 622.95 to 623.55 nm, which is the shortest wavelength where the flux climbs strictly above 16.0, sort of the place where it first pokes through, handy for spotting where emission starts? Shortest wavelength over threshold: 623.10 nm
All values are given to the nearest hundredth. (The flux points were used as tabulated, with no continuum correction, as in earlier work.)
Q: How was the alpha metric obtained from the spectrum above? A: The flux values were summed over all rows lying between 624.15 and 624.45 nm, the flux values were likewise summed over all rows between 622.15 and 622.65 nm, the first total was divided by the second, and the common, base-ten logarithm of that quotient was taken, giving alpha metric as -0.23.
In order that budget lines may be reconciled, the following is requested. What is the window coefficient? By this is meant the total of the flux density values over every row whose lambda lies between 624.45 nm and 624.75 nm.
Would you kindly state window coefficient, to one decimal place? 48.1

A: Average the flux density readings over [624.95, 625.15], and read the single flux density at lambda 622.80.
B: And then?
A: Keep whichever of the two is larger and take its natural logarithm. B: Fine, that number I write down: 2.85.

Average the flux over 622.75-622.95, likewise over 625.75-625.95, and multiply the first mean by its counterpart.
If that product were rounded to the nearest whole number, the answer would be 269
